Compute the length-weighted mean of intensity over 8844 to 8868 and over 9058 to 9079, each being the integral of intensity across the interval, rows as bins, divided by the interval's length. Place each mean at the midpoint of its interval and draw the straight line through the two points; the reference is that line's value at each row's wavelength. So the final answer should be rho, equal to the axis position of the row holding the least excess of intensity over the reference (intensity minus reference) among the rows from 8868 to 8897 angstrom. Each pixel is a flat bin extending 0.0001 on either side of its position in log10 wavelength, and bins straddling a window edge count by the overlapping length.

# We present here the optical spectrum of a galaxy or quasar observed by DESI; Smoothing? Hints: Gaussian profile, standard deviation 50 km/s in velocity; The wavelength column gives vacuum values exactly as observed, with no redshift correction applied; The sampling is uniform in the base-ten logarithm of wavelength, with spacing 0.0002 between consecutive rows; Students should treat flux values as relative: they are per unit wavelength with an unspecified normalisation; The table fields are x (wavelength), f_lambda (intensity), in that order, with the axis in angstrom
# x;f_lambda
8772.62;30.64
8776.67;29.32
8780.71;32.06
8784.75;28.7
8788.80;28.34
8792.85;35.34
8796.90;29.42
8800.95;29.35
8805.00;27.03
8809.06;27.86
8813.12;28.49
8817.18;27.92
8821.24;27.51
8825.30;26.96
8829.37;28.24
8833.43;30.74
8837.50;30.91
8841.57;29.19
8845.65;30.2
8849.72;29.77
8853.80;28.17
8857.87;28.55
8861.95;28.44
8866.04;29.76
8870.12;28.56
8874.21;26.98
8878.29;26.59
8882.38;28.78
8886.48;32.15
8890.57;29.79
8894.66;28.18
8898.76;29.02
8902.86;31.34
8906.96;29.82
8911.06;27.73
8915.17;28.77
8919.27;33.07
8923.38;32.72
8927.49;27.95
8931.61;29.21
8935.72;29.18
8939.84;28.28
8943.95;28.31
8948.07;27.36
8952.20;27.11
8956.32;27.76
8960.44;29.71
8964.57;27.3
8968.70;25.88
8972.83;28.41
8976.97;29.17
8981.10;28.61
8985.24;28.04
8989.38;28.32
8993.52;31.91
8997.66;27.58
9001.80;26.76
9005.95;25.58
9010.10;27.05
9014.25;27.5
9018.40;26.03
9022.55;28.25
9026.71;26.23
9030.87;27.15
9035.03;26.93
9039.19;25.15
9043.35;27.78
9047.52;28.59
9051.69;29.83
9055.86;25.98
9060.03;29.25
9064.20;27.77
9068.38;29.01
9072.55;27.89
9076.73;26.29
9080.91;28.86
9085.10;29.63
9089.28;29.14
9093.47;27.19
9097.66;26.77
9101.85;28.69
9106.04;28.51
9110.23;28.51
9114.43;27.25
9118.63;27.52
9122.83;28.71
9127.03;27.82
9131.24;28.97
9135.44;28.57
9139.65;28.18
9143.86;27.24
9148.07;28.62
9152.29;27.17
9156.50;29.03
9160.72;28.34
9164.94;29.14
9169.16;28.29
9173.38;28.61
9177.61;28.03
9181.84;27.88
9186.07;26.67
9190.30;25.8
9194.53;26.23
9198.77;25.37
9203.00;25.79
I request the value 8878.29 angstrom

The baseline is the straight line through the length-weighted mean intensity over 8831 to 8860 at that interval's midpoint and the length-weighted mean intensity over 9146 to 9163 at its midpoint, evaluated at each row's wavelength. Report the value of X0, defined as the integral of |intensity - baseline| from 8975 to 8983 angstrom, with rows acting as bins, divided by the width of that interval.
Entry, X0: 0.27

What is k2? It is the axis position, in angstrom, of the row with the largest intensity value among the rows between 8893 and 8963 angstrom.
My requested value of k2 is 8919.27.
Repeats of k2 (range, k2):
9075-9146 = 9085.10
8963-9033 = 8993.52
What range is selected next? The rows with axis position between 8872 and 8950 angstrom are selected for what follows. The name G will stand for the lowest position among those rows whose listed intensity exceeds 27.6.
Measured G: 8882.38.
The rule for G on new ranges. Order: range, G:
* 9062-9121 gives 9064.20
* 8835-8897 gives 8837.50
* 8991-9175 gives 8993.52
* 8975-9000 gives 8976.97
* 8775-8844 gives 8776.67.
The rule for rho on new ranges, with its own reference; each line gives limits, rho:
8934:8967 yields 8952.20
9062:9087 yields 9076.73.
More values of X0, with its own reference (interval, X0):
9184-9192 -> 1.89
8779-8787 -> 1.65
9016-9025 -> 1.76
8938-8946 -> 0.92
